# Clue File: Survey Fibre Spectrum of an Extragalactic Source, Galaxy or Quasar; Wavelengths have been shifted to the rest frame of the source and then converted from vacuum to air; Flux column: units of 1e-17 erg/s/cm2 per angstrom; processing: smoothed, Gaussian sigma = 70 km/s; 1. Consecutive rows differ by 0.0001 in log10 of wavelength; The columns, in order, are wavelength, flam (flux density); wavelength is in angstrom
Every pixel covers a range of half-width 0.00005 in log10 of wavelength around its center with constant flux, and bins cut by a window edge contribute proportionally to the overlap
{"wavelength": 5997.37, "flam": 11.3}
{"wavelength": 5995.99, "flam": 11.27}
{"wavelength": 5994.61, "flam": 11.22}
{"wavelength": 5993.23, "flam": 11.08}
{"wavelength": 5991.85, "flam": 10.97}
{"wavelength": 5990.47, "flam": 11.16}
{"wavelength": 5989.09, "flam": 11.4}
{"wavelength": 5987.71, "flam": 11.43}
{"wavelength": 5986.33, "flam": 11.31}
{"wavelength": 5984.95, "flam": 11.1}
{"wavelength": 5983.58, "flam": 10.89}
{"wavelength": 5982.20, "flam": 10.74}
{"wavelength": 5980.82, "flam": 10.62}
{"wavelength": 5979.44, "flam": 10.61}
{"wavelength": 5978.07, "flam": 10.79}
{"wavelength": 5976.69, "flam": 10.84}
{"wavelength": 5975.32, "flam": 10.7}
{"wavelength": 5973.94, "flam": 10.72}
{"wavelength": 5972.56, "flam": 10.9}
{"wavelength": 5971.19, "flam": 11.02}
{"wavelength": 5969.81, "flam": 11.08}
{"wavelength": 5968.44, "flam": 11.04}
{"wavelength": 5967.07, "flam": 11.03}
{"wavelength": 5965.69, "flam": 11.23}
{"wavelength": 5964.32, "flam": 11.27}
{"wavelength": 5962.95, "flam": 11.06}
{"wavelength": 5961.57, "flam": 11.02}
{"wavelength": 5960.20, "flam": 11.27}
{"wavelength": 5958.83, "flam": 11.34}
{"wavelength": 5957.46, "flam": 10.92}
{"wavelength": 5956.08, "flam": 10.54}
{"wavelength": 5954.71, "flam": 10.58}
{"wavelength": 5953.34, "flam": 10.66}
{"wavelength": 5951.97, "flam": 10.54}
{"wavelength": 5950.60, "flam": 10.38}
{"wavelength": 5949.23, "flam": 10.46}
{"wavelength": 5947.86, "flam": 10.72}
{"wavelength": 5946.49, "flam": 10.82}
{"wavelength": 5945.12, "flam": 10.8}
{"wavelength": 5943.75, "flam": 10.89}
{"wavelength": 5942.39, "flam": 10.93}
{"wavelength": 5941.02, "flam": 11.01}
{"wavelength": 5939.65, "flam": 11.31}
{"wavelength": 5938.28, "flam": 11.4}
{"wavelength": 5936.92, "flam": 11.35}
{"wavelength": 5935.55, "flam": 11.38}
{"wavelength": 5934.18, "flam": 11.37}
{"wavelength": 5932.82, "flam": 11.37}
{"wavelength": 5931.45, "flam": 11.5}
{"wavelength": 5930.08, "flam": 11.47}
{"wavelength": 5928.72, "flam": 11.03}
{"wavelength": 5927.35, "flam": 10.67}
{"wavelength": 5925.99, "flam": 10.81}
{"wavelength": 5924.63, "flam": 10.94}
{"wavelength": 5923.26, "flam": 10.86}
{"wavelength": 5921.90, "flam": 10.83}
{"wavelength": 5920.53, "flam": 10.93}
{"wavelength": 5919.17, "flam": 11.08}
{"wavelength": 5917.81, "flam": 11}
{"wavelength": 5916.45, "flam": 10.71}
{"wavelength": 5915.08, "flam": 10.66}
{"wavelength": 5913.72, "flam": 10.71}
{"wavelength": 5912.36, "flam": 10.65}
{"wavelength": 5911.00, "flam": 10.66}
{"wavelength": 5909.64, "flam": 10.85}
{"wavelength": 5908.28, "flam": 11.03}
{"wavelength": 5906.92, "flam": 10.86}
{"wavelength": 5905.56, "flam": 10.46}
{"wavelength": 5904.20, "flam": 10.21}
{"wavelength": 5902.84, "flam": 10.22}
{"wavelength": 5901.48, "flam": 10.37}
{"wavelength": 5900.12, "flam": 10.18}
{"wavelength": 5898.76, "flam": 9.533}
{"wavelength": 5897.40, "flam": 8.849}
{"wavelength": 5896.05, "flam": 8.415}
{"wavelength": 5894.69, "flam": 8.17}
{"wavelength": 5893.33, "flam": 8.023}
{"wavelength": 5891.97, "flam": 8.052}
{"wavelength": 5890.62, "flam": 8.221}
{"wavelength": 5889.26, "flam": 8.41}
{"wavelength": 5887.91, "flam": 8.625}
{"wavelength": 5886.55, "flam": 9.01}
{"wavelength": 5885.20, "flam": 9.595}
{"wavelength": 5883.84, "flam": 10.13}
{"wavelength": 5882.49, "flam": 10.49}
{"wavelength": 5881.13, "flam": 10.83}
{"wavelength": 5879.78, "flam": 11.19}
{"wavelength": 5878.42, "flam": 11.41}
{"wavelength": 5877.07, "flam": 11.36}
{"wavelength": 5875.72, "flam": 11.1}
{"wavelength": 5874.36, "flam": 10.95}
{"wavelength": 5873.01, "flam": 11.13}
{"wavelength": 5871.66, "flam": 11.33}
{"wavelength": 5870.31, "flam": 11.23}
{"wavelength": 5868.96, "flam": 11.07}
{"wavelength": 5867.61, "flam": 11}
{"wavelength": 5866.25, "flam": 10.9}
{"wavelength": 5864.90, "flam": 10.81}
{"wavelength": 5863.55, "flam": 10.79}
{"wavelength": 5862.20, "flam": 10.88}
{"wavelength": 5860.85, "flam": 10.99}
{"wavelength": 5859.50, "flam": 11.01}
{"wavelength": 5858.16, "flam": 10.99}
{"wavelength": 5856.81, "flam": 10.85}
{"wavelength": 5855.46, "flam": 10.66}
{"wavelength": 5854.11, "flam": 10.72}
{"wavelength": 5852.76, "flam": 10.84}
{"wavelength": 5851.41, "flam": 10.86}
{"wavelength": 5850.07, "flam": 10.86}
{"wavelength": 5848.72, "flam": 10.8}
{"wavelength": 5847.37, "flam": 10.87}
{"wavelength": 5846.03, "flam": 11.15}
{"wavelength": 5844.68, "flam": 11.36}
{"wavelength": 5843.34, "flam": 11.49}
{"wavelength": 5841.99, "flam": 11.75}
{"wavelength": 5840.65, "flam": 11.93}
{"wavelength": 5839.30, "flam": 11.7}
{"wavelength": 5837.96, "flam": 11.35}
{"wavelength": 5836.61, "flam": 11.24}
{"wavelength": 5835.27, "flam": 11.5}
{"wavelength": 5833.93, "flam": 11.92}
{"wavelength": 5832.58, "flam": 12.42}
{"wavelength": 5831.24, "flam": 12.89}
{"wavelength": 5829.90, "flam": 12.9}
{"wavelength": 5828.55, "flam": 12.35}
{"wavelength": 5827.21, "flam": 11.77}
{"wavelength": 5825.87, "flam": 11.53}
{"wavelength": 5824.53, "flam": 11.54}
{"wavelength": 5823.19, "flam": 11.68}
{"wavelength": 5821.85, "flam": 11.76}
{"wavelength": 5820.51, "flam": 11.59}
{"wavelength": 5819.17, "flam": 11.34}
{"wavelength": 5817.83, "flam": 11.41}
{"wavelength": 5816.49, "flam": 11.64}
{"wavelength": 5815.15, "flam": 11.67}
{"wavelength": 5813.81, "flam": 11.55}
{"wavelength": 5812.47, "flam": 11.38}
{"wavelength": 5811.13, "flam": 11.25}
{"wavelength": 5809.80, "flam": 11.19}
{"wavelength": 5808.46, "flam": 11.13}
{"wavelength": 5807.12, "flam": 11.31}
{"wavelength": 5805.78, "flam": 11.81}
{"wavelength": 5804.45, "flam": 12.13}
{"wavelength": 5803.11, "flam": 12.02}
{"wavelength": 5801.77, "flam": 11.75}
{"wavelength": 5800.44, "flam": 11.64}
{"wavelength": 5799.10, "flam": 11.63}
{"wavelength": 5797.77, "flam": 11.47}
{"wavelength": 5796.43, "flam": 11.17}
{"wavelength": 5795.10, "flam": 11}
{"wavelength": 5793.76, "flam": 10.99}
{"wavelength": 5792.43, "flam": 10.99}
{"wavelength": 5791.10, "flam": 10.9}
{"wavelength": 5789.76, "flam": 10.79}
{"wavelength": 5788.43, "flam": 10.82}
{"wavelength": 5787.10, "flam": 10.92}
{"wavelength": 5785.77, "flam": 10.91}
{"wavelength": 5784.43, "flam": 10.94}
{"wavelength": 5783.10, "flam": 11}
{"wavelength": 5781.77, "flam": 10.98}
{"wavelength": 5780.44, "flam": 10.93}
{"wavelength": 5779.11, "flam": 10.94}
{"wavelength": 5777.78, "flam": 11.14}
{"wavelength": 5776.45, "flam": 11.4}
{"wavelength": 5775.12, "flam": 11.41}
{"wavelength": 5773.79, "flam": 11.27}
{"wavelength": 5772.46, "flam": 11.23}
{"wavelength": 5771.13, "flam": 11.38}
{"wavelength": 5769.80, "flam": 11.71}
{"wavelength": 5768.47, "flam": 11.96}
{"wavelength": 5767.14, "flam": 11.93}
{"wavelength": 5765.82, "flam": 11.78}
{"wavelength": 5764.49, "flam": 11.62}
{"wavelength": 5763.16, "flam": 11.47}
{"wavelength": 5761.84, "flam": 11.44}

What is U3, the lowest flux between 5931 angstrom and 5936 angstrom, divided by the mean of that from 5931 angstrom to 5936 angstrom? 0.997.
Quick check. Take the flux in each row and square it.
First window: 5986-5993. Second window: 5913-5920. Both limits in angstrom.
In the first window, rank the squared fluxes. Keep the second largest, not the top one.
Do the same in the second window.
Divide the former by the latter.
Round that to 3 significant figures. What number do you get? 1.07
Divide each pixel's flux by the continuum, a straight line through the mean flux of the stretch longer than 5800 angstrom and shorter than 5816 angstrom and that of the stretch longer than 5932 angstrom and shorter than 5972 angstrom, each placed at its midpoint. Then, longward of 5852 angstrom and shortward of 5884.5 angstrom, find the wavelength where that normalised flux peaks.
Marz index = 5878.42 angstrom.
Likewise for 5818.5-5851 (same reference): 5829.90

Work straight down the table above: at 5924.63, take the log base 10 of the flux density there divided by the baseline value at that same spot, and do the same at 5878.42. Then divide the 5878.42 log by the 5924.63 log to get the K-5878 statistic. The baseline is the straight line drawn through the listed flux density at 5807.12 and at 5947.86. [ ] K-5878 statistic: 3.2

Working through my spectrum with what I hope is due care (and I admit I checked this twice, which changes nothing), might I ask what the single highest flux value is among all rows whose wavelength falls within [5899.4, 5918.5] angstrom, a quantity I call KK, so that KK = 11.03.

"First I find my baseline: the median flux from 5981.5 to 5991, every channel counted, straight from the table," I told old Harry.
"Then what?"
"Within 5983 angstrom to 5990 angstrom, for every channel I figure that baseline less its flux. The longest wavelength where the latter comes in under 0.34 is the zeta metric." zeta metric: 5989.09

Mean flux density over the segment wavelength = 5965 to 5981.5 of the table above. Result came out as 10.9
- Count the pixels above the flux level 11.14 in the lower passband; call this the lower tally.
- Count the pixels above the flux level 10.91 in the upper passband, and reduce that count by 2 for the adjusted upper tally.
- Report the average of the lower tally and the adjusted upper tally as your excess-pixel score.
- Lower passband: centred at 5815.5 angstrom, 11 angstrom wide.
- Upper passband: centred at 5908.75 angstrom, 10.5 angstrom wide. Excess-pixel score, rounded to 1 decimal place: 3.5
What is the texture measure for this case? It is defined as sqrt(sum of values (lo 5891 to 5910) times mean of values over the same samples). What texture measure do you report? 36.1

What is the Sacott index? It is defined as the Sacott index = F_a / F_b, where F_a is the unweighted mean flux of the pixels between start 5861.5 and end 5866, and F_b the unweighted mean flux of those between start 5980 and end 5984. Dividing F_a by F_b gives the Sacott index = 1.01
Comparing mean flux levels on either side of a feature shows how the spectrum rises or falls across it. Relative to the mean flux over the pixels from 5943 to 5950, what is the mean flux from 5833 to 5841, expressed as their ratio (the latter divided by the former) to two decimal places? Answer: 1.08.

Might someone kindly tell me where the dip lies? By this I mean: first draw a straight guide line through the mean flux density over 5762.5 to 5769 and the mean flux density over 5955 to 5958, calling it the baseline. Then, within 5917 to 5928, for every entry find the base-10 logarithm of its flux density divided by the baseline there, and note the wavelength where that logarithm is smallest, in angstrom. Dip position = 5927.35 angstrom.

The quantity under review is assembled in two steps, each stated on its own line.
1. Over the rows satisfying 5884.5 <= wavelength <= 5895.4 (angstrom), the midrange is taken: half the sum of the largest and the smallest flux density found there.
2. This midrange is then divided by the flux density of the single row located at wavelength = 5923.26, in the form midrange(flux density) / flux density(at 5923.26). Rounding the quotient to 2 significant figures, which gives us 0.81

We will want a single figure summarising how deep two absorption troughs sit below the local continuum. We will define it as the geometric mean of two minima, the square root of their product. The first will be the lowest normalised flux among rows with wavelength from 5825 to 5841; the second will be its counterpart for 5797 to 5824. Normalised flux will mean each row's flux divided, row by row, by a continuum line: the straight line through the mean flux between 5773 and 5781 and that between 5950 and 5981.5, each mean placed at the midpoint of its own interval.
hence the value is 1.01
